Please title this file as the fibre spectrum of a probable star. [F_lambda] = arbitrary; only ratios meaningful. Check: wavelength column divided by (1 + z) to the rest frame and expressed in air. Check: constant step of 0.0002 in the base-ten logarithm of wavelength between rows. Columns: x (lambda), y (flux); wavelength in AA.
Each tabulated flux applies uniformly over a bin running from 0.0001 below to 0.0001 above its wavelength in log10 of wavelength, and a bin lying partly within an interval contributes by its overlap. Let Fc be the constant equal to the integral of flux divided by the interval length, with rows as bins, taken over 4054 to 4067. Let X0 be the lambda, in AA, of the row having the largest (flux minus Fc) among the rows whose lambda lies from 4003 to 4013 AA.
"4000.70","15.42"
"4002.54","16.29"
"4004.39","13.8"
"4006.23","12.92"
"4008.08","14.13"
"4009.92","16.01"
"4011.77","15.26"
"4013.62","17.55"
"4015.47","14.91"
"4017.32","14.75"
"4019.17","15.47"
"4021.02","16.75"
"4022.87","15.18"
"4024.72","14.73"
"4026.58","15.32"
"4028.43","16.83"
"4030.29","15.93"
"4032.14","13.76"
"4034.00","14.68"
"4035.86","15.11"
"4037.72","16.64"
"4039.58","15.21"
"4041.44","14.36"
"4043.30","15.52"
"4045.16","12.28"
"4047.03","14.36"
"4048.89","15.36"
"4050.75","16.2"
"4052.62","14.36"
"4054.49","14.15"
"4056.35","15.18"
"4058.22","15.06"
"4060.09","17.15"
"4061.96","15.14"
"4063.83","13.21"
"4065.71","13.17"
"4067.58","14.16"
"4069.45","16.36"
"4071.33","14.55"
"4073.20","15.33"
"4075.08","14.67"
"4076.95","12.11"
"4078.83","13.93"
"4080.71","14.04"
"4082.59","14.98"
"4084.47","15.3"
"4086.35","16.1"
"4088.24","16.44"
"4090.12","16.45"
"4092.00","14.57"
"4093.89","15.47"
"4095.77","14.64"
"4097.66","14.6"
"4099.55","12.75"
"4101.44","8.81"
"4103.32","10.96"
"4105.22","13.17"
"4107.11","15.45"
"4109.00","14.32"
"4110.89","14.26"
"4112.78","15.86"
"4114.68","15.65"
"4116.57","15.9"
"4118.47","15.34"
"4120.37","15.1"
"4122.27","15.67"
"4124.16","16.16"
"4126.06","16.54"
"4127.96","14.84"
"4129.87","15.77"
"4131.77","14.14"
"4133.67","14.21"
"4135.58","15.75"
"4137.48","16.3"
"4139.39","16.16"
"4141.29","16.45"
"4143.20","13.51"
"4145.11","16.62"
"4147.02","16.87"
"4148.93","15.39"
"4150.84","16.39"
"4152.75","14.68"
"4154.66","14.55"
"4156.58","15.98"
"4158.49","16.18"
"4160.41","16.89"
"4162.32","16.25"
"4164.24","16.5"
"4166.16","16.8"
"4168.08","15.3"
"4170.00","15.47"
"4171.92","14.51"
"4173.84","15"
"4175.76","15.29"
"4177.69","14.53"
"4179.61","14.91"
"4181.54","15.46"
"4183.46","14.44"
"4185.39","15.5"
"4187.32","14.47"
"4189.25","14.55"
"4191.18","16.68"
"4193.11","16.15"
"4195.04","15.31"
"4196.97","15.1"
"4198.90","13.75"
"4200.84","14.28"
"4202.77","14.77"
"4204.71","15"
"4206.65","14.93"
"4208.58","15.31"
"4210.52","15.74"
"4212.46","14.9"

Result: 4009.92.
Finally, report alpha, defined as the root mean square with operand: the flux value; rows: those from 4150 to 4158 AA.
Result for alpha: 15.4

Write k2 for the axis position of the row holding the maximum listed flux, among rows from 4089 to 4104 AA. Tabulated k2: 4090.12 AA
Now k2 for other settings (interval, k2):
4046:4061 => 4060.09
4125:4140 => 4126.06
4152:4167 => 4160.41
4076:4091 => 4090.12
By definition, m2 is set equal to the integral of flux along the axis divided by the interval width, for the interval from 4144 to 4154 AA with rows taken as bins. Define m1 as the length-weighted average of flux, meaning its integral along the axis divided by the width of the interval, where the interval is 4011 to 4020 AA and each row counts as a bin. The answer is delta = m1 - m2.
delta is -0.3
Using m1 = 15.6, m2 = 15.9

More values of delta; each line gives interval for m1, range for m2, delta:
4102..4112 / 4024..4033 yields -1.8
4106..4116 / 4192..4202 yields 0.2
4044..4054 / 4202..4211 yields -0.6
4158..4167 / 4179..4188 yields 1.6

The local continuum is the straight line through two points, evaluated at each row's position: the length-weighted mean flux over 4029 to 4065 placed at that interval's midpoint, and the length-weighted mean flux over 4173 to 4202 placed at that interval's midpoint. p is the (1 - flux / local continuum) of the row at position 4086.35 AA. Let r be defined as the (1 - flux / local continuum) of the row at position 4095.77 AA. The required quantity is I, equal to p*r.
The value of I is -0.0017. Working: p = -0.08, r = 0.02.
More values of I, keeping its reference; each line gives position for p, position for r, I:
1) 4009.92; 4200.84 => -0.0037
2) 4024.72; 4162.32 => -0.0011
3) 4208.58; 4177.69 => -0.0006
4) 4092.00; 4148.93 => -0.0007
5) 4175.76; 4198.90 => -0.0015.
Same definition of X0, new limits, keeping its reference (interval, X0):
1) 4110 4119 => 4116.57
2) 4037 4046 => 4037.72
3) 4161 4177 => 4166.16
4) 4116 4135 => 4126.06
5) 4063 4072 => 4069.45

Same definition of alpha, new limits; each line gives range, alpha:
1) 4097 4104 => 12.0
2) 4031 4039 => 15.1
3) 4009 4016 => 16.0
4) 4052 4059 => 14.7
